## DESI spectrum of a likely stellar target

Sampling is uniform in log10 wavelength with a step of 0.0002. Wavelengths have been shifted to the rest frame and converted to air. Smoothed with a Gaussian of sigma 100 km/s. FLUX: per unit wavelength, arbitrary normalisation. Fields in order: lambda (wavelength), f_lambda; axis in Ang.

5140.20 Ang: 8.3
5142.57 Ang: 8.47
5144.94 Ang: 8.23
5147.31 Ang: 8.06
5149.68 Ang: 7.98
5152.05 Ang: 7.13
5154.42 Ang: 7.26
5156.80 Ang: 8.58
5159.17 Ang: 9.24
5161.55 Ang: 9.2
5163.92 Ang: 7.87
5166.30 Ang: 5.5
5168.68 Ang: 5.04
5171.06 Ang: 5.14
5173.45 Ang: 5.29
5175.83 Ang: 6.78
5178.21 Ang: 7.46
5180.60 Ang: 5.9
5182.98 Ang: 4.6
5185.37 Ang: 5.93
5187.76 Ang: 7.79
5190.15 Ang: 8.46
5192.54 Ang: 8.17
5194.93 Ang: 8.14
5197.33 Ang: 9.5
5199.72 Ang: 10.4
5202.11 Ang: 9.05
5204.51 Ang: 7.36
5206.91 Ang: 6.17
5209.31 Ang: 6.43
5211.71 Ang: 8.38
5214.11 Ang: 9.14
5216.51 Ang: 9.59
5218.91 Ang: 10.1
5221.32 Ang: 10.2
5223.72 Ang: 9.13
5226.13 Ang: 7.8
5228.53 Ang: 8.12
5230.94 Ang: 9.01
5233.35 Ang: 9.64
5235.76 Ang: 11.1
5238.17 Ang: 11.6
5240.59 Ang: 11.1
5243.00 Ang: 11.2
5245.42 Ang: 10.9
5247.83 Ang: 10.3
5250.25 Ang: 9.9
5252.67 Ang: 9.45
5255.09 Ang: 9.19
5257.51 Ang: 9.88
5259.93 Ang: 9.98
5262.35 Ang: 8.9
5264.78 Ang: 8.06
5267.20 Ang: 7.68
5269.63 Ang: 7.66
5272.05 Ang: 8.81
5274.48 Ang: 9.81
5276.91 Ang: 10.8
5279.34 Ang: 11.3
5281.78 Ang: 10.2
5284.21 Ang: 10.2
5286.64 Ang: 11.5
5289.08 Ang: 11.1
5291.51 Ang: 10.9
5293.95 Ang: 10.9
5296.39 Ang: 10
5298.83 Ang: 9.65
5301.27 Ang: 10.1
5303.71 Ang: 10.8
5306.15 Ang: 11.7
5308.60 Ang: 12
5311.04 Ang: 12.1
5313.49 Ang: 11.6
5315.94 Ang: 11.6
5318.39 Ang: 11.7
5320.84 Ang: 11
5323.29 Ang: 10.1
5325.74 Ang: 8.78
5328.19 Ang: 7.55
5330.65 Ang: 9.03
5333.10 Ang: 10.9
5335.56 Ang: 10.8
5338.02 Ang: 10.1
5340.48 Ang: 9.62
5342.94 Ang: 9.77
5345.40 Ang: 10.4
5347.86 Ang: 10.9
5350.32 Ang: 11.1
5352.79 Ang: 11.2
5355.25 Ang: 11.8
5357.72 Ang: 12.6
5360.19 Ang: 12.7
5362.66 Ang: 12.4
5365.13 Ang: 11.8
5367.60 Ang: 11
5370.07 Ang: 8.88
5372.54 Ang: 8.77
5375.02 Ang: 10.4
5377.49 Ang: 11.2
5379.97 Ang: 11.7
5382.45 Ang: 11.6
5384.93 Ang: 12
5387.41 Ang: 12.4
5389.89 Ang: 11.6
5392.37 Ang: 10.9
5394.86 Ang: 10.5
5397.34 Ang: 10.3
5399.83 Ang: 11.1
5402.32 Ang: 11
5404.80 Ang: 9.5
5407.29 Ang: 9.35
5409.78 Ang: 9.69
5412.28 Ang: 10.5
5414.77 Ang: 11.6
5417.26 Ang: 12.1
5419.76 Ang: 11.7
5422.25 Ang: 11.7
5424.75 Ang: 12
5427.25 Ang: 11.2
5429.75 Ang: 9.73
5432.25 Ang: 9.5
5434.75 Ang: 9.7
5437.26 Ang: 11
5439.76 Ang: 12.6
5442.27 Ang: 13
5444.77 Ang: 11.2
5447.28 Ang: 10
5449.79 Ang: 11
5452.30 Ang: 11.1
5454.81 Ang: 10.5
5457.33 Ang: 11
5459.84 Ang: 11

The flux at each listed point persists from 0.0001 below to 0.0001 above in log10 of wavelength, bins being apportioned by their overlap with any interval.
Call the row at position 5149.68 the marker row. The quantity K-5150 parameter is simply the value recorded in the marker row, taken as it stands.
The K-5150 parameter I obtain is 7.98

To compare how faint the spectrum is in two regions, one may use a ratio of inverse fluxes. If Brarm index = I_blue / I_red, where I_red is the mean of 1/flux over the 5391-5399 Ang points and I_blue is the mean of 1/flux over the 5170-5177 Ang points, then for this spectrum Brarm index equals 1.87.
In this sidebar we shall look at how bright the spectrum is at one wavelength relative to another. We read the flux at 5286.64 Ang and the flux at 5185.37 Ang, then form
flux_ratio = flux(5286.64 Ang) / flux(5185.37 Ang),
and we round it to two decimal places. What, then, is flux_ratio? 1.94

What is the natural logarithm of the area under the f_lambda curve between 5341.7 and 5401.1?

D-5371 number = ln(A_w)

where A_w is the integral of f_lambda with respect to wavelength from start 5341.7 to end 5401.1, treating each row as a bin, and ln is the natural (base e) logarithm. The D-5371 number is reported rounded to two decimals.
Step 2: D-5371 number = 6.49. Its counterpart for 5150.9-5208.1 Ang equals 6.04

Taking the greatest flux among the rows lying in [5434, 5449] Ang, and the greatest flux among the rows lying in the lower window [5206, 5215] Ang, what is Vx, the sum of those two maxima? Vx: 22.1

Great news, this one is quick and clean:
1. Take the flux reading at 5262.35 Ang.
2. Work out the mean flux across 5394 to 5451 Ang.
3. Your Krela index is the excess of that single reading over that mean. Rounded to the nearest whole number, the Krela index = -2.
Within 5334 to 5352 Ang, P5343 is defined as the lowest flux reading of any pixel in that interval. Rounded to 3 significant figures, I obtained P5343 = 9.62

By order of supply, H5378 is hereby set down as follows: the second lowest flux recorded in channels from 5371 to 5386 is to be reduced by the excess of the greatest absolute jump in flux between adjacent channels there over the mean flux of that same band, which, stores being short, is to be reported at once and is 19.7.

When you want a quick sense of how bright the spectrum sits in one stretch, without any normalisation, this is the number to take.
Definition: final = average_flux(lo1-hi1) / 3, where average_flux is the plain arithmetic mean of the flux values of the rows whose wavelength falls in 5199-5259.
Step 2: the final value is 3.1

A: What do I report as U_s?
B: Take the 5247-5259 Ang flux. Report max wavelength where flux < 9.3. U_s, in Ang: 5255.09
